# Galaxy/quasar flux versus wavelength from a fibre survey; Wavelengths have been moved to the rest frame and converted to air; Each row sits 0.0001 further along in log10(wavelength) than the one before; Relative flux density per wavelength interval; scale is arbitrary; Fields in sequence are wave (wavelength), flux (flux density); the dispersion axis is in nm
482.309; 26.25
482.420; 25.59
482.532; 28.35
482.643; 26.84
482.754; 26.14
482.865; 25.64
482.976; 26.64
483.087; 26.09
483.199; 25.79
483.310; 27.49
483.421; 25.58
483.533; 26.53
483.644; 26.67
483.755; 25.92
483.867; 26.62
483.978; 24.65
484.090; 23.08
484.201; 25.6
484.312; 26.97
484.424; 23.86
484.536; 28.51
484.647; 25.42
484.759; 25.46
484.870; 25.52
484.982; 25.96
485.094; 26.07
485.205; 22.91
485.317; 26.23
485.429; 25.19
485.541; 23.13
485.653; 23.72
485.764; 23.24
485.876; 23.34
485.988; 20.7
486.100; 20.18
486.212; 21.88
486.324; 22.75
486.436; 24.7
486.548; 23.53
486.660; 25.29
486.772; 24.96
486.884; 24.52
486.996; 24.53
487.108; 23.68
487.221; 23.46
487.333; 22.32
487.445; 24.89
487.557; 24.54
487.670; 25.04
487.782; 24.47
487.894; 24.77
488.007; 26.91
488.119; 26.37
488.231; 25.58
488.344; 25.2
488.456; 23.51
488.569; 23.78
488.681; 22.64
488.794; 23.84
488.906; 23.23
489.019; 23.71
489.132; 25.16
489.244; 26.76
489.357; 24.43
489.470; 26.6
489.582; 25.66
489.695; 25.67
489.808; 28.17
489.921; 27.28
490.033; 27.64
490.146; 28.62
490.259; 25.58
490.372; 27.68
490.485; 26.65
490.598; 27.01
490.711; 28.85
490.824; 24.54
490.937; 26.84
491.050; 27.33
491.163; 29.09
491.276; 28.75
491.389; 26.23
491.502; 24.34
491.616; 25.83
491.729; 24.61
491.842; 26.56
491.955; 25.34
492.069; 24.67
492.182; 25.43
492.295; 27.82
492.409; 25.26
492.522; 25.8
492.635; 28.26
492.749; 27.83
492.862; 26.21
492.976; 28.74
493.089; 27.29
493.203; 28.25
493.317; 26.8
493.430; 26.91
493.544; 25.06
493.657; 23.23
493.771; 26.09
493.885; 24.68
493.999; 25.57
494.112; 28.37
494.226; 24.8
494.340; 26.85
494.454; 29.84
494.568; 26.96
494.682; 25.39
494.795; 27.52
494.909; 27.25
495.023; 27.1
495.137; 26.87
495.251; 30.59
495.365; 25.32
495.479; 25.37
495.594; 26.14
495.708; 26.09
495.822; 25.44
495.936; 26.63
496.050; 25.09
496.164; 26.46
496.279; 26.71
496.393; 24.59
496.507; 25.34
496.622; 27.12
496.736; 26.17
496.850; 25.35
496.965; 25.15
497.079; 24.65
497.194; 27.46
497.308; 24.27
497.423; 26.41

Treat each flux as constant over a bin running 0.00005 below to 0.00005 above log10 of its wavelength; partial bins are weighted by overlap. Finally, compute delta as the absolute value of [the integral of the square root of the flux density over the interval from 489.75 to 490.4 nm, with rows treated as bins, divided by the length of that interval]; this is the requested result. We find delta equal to 5.24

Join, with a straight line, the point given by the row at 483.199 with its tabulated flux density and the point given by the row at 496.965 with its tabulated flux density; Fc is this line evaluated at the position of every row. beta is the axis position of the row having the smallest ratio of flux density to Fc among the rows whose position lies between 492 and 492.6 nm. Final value 492.069 nm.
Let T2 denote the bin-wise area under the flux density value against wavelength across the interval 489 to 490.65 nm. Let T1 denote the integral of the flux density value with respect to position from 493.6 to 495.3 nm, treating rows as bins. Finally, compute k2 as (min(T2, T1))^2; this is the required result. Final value 1912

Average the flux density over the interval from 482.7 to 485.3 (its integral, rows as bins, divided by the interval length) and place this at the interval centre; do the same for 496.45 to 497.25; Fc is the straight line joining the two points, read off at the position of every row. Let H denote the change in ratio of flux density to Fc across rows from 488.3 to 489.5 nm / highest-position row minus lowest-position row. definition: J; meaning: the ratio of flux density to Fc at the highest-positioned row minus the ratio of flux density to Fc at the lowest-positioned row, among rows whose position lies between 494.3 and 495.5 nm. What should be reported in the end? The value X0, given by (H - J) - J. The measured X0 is 0.17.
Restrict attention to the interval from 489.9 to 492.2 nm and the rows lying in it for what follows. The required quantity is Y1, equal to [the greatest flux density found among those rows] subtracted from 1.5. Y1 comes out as -27.6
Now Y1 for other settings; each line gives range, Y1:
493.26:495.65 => -29.1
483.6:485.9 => -27.0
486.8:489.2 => -25.4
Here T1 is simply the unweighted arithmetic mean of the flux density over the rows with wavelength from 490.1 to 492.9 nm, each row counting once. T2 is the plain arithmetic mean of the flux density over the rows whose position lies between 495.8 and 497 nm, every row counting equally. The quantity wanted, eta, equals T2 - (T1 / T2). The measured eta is 24.8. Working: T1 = 26.6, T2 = 25.8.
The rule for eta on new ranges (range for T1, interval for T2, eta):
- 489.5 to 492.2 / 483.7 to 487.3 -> 23.3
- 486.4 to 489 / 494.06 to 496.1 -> 25.8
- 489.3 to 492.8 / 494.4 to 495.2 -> 26.3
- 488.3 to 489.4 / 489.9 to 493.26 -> 25.9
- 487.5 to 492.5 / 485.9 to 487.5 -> 22.3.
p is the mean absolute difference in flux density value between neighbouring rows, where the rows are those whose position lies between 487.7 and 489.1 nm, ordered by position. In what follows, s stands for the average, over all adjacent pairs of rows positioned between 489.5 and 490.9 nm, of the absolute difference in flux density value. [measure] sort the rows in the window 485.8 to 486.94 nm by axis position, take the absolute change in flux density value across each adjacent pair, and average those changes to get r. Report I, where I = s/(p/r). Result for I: 2.3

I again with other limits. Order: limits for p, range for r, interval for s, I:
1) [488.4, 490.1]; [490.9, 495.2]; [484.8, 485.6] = 2.3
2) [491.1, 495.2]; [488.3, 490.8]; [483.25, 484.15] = 0.9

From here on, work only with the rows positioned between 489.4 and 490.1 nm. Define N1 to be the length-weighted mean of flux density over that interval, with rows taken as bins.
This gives 26.8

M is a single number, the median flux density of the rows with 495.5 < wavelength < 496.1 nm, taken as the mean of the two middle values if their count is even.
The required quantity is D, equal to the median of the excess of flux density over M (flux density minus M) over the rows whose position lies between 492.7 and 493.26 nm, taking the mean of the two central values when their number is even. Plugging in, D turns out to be 1.7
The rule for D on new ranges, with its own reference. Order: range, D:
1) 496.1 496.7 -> 0.4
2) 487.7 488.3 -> -0.5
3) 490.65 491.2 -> 1.2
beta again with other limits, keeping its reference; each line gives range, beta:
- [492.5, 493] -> 492.522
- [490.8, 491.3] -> 490.824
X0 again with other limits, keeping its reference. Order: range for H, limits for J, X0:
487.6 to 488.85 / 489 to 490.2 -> -0.43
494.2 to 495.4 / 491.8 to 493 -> -0.15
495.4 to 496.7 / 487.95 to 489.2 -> 0.20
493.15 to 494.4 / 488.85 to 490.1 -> -0.40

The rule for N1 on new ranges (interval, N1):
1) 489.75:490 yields 27.7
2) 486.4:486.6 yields 24.1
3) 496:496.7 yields 25.9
